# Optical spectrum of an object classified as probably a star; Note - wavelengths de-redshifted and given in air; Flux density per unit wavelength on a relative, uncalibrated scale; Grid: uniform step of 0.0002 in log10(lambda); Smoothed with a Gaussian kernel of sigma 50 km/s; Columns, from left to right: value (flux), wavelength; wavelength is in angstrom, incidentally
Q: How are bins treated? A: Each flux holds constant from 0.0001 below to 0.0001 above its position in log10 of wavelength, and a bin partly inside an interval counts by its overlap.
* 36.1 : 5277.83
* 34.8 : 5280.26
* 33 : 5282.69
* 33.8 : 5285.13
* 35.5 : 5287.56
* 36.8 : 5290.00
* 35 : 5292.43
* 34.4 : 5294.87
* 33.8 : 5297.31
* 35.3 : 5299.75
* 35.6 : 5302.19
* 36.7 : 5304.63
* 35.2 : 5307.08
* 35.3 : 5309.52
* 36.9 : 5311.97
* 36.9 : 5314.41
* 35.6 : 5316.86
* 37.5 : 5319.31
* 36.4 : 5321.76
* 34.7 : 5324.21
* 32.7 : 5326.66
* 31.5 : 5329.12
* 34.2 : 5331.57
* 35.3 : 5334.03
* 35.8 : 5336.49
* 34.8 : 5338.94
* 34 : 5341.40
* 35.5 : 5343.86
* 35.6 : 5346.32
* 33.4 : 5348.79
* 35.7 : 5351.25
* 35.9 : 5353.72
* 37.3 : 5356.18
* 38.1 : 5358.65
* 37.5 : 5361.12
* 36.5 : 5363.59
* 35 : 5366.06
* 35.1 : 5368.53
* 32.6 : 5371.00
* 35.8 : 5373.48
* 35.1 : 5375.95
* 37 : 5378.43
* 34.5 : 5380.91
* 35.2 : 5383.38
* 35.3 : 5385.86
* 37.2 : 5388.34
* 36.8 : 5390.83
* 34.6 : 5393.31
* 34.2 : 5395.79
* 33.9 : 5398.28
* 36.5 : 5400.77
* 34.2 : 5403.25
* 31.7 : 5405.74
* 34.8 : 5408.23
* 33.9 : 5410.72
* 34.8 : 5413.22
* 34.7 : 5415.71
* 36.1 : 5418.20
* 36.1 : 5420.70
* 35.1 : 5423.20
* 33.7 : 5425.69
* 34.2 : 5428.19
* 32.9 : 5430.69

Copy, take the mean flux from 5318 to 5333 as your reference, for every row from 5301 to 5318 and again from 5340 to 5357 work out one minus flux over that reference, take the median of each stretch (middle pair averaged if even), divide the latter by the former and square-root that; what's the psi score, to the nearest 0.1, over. 1.0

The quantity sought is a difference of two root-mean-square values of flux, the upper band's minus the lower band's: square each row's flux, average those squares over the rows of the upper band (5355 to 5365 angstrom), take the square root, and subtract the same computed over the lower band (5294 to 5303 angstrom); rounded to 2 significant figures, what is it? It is 2.6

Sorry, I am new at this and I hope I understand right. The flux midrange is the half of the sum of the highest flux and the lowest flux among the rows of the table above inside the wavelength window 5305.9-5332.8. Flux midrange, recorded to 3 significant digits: 34.5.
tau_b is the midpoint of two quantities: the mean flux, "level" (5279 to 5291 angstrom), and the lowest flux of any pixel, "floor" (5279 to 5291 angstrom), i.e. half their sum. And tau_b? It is 33.9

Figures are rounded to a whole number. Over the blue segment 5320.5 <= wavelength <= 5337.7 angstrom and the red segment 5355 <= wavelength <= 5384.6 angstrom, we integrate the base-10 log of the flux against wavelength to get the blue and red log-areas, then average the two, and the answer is 36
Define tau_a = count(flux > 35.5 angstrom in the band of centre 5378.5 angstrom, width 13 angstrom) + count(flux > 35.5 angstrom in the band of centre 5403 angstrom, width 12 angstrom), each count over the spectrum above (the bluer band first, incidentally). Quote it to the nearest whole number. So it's 3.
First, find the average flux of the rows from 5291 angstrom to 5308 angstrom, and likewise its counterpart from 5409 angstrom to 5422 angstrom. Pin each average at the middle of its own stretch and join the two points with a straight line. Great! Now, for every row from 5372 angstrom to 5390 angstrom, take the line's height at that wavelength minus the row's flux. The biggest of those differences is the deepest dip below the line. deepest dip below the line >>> 0.6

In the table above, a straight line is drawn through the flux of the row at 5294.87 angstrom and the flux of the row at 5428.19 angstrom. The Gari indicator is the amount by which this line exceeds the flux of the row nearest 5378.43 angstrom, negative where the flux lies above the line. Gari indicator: -2.7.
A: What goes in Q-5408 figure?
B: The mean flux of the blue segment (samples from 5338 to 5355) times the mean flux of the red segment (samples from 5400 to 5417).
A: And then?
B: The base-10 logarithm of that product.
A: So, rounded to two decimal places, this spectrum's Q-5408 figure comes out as 3.08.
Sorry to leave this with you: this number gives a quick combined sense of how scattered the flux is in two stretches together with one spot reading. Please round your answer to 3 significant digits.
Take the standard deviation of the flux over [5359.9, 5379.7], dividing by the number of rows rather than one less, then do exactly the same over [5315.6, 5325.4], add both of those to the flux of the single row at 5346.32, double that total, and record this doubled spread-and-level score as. 76.1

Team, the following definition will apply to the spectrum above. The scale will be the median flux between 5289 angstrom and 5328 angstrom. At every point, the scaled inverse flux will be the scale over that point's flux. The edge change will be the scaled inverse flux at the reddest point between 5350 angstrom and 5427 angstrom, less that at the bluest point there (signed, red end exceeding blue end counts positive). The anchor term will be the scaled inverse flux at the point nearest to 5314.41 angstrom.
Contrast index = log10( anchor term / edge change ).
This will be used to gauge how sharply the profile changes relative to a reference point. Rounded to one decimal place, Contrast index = 1.2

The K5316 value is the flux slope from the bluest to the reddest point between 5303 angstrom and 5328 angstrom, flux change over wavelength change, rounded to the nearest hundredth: -0.18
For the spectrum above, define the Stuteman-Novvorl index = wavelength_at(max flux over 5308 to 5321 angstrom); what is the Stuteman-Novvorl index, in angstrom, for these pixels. 5319.31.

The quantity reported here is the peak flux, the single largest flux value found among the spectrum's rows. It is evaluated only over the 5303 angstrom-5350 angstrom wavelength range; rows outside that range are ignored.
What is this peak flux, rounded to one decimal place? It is 37.5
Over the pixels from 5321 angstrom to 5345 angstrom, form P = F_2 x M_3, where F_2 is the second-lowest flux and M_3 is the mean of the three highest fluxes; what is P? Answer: 1174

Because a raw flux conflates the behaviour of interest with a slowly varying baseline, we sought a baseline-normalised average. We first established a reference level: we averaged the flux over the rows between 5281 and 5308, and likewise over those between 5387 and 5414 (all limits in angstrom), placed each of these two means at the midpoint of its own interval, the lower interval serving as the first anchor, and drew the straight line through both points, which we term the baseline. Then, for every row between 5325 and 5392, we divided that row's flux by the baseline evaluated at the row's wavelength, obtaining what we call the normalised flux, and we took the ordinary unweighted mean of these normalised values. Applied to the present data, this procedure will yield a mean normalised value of 1.013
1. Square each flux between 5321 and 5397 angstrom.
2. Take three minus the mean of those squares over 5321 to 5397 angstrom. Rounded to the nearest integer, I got -1243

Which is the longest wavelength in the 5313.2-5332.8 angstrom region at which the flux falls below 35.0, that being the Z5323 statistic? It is 5331.57 angstrom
